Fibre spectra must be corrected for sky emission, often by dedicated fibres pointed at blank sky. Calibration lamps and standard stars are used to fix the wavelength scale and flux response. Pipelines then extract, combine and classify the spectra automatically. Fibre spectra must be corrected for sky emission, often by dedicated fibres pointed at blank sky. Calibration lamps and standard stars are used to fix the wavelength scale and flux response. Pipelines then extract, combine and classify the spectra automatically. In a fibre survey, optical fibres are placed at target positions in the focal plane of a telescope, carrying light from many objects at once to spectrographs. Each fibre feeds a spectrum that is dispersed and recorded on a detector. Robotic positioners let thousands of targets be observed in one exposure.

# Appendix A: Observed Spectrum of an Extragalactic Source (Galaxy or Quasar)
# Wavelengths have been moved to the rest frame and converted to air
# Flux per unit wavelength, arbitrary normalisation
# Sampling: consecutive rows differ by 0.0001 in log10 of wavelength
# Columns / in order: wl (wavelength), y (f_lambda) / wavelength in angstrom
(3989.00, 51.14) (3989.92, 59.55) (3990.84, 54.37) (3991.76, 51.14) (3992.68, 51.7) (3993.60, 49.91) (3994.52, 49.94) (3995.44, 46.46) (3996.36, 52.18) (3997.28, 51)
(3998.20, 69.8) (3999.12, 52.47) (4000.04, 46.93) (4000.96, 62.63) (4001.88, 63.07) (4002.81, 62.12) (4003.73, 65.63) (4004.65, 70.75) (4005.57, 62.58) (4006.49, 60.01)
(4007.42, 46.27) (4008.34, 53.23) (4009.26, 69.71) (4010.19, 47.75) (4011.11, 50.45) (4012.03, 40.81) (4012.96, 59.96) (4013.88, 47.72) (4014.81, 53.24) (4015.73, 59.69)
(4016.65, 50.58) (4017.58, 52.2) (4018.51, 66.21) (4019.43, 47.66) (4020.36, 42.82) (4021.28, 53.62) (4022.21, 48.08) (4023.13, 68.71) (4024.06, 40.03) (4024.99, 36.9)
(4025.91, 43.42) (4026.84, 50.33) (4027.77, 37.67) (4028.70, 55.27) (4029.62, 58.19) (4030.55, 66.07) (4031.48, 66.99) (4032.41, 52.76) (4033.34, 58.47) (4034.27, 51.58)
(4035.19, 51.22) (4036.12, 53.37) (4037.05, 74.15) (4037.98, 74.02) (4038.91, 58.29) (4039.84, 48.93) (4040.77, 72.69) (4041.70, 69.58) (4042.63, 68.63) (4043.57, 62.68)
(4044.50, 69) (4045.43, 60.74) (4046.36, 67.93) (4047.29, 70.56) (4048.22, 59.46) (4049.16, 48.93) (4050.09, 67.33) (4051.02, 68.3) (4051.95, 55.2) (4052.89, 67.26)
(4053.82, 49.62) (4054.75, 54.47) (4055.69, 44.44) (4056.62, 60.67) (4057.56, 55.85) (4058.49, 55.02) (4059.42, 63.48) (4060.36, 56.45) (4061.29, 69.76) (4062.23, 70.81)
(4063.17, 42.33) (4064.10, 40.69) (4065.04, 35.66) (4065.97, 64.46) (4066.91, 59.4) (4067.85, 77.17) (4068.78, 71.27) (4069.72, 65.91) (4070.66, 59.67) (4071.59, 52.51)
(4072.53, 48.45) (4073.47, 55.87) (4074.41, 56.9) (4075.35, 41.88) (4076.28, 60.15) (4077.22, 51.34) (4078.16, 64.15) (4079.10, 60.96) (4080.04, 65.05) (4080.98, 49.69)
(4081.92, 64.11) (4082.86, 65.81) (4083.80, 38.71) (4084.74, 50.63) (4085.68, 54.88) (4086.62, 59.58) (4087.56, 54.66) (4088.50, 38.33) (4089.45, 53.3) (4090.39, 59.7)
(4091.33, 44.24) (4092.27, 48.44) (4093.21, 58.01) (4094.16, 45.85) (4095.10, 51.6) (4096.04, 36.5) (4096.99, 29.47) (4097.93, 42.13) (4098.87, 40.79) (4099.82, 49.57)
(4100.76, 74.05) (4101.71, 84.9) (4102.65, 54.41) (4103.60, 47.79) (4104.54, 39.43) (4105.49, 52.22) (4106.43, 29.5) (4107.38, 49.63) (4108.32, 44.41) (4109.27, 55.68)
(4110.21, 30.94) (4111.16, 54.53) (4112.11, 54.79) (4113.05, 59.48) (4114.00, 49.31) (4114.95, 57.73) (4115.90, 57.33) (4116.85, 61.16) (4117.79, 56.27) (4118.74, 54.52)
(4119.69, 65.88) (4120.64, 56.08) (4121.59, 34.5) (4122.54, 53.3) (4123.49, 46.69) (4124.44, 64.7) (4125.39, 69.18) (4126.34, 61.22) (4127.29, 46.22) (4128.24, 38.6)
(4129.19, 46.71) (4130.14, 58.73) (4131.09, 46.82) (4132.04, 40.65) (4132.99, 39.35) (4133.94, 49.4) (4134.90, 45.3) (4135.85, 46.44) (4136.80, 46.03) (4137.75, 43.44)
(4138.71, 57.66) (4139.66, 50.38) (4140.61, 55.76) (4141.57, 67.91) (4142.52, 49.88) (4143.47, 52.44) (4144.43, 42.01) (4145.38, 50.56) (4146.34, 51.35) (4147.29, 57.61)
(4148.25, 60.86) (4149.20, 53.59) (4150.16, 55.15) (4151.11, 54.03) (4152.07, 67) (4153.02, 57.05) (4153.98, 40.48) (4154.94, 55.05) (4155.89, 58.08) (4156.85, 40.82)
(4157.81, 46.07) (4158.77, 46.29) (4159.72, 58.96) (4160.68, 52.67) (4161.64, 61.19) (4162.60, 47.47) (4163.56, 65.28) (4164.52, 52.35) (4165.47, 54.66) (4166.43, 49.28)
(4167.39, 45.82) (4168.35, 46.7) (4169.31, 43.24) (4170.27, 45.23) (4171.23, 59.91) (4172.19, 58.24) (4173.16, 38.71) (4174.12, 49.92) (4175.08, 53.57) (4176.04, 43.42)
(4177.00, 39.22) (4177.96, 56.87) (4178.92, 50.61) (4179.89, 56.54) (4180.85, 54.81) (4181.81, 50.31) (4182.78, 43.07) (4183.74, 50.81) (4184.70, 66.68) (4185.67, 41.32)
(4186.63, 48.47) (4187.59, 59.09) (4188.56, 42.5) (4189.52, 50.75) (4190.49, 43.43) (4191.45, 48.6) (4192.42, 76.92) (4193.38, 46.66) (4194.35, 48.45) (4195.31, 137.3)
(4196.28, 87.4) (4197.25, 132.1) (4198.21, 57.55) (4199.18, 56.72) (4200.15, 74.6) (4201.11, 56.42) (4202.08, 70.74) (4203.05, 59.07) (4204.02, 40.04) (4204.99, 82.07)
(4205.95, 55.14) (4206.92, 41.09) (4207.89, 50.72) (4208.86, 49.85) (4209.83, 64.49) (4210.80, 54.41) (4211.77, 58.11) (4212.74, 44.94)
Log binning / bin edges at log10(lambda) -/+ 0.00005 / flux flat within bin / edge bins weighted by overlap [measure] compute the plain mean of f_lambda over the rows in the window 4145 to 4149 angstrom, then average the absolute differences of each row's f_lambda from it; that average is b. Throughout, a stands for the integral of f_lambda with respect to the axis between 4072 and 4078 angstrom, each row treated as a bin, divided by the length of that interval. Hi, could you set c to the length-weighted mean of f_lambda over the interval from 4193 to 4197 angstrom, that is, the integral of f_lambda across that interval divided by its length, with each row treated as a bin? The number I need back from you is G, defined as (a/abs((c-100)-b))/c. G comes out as 0.0310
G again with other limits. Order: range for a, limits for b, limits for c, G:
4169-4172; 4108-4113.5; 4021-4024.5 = 0.0173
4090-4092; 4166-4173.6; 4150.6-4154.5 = 0.0185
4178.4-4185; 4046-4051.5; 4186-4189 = 0.0188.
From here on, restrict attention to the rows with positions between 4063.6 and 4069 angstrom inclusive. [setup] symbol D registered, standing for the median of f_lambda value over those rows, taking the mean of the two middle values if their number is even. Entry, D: 62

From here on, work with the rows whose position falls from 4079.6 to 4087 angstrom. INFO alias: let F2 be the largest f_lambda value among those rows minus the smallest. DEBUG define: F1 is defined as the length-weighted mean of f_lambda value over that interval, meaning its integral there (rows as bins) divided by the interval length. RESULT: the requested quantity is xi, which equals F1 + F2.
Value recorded 83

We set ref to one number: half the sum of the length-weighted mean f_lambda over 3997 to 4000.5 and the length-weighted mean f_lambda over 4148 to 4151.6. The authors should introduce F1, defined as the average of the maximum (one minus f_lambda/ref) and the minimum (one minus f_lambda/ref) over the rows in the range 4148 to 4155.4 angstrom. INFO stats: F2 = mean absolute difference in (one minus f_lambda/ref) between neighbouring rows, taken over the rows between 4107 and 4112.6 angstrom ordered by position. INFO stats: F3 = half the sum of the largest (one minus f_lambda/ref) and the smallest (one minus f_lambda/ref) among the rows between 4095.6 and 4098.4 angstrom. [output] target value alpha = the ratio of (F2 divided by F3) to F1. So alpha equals 21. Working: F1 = 0.03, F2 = 0.235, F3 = 0.35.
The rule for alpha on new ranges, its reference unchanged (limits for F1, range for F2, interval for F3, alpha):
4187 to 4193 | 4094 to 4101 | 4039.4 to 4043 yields 26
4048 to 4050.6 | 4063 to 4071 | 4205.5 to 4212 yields -74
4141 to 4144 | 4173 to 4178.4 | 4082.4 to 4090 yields -45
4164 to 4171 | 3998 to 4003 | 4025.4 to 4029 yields 8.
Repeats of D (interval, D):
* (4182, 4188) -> 50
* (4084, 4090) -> 54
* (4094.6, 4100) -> 41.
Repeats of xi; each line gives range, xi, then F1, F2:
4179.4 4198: 158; 62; 96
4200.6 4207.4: 100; 58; 42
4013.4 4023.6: 80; 54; 26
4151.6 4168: 79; 53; 27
